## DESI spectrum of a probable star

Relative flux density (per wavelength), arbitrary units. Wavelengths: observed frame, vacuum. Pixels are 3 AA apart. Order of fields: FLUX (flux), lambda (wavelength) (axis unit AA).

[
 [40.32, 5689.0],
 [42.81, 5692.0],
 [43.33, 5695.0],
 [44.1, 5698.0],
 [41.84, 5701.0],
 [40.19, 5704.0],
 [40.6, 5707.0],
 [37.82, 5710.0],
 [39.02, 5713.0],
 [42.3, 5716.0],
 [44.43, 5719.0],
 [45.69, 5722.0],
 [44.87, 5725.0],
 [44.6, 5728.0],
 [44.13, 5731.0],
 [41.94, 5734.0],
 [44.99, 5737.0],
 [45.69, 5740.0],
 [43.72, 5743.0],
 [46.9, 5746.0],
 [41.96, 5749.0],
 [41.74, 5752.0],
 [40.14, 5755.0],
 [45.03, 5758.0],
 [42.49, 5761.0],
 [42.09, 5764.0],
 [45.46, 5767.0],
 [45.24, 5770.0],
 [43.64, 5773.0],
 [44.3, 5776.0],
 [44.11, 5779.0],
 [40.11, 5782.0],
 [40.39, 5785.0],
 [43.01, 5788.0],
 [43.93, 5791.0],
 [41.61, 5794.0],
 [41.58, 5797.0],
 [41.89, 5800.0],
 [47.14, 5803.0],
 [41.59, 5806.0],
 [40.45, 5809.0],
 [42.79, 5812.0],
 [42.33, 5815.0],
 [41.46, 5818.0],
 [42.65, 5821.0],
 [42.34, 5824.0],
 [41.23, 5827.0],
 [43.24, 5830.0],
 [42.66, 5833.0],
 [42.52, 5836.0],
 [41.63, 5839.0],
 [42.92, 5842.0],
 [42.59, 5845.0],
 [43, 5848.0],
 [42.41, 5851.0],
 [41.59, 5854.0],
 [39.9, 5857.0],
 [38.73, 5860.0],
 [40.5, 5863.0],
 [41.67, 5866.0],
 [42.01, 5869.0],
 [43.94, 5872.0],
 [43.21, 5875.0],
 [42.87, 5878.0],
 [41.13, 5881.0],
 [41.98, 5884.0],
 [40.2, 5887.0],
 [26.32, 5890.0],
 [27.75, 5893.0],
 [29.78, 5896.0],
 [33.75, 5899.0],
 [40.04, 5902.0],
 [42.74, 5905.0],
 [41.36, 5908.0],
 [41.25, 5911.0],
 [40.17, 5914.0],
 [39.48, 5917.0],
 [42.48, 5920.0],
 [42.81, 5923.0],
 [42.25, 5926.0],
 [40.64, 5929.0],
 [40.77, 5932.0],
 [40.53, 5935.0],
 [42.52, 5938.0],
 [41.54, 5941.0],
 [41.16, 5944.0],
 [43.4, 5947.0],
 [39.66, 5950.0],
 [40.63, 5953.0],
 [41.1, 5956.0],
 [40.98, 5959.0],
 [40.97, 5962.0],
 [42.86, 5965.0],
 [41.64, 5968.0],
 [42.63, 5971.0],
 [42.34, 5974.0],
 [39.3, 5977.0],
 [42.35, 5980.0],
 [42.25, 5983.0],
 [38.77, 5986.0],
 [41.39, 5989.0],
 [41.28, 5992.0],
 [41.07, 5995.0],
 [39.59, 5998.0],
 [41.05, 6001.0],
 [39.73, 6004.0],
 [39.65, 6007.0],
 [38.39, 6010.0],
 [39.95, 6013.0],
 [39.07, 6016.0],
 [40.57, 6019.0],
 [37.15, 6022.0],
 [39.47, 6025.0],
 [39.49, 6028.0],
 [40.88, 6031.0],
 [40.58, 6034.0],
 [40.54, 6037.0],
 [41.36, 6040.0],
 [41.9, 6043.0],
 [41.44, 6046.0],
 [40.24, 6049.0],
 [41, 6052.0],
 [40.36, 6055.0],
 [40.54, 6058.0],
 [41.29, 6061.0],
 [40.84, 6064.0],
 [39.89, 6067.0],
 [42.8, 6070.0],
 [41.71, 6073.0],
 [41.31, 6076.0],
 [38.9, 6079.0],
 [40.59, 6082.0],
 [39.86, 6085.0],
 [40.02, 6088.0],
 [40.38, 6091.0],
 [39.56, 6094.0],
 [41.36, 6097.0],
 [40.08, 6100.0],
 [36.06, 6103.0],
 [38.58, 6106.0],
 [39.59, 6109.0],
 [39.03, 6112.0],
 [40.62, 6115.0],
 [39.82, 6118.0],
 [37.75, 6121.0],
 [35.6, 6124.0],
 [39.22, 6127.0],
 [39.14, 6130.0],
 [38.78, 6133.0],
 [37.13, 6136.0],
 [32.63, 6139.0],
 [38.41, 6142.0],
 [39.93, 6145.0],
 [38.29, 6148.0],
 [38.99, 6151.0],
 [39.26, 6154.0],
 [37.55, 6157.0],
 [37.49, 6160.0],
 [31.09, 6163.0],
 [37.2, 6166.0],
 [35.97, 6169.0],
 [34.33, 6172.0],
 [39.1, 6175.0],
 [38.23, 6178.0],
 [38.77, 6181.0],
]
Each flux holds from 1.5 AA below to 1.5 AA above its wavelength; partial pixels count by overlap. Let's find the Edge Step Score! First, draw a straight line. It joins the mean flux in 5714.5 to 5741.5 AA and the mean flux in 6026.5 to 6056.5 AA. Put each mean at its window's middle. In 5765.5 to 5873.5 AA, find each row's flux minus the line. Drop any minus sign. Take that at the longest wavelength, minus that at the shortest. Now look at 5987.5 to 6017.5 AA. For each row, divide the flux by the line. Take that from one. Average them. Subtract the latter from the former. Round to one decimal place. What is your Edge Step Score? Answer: -0.4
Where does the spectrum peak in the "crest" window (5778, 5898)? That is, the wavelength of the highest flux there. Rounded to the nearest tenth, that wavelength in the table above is 5803.0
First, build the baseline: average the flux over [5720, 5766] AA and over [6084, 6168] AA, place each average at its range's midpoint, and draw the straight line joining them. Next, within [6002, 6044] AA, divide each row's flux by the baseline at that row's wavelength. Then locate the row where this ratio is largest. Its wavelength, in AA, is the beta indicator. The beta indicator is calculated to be 6043.0 AA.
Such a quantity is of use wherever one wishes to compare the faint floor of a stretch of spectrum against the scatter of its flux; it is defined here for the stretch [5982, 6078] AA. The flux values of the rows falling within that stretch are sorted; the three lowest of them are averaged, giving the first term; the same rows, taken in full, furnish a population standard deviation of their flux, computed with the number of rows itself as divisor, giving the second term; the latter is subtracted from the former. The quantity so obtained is 37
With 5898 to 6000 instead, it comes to 36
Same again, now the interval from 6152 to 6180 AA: 31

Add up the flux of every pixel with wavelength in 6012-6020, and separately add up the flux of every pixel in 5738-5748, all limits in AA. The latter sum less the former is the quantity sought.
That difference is 17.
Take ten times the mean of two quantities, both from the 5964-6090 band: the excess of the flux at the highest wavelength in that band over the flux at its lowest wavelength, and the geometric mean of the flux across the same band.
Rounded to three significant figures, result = 189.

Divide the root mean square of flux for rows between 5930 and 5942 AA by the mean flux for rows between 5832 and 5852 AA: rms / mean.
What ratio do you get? 0.972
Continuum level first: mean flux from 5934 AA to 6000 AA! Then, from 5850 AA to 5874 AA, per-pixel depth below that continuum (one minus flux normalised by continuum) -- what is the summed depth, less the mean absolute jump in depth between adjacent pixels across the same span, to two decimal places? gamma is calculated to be -0.04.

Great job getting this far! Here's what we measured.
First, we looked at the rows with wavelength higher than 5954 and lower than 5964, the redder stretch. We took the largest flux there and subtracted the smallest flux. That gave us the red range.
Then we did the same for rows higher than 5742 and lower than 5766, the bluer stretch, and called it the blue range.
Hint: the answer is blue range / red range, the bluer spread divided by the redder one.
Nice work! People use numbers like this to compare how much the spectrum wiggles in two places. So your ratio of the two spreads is 52.0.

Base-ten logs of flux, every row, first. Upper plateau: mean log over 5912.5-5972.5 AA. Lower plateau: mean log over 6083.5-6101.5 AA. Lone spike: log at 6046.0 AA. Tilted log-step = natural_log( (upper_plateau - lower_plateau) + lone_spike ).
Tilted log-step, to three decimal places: 0.489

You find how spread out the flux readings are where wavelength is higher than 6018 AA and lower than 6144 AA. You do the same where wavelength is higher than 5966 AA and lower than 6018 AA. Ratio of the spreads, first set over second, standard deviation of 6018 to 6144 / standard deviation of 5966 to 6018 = 1.4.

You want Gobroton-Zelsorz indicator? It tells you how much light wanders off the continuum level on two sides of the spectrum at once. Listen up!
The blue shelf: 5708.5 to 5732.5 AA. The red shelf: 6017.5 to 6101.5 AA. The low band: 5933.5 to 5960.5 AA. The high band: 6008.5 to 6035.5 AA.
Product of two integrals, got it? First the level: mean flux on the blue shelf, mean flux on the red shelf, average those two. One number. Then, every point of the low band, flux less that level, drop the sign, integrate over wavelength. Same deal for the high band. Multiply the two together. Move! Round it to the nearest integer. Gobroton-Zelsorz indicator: 1537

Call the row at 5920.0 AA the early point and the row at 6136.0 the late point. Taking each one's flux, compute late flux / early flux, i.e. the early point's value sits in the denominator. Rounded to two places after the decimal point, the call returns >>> 0.87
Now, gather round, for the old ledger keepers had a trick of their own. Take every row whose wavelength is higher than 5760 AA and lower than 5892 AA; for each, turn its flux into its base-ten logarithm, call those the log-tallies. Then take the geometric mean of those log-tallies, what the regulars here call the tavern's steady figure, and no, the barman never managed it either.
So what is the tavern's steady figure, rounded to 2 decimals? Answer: 1.62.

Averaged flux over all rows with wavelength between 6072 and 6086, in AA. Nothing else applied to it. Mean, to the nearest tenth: 40.5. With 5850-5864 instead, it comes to 40.6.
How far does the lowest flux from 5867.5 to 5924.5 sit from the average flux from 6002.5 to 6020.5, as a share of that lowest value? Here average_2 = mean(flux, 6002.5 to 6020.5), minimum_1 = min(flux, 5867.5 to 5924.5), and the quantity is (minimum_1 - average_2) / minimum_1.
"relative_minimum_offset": -0.50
